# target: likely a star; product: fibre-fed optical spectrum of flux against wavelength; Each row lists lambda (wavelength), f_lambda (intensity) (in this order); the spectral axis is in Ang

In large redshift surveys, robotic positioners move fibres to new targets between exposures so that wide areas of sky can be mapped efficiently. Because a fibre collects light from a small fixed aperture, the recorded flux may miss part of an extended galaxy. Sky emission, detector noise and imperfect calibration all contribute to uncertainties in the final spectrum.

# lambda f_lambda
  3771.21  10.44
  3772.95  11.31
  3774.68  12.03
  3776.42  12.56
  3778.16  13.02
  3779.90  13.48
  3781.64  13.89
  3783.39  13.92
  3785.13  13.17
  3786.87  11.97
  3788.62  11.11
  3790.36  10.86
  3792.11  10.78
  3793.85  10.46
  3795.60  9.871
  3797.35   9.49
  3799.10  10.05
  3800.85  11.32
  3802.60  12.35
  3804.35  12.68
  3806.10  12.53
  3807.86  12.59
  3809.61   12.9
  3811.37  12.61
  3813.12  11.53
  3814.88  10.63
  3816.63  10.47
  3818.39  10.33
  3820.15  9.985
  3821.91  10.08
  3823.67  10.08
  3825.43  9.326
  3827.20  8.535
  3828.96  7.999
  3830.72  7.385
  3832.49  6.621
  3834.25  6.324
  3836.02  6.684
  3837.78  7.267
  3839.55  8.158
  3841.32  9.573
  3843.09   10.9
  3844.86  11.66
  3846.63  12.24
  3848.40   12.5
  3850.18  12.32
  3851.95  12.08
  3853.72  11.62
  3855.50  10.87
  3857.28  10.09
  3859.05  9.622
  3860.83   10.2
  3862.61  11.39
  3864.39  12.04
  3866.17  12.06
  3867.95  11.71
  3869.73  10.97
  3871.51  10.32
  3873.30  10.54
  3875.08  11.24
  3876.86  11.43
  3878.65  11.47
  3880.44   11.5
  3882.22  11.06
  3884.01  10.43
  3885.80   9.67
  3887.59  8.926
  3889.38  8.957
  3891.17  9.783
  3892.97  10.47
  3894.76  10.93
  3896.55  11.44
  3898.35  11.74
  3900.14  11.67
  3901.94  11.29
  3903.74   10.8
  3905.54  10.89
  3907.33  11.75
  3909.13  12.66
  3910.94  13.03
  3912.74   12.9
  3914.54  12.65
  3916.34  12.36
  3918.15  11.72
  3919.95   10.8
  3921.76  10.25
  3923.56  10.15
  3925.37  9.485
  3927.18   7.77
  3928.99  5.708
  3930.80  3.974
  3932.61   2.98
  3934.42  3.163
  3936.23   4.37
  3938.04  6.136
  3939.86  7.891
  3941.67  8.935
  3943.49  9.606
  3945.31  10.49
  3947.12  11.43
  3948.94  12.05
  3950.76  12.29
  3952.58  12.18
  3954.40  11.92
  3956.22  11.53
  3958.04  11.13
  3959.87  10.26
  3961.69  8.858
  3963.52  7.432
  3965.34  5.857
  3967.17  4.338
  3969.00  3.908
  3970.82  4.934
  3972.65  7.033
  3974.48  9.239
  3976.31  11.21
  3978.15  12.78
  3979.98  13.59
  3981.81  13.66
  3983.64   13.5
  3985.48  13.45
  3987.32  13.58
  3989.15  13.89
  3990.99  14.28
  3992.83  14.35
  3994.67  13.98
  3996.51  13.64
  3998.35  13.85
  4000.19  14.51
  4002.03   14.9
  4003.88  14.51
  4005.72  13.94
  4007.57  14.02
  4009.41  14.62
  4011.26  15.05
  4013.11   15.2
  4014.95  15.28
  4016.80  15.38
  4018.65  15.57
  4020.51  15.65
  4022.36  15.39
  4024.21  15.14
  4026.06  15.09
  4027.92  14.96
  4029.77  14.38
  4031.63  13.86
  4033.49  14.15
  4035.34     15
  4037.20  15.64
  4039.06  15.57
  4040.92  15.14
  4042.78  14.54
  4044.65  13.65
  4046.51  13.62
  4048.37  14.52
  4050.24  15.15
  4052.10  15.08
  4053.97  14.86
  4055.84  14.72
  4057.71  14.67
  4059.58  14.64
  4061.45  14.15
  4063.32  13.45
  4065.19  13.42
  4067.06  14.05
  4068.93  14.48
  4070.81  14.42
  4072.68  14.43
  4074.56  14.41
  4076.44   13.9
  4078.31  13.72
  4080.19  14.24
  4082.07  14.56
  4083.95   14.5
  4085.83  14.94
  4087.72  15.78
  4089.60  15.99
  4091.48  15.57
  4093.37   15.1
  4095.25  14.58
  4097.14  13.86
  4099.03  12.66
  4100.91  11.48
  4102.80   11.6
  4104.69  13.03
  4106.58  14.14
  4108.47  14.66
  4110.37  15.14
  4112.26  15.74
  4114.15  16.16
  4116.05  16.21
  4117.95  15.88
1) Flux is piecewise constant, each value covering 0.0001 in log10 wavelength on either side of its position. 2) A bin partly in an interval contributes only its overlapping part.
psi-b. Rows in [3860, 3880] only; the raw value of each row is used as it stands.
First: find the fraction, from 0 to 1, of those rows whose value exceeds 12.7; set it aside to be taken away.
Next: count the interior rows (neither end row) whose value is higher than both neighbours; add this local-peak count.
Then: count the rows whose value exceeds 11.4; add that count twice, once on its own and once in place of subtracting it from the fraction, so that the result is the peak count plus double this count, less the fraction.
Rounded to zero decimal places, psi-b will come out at 11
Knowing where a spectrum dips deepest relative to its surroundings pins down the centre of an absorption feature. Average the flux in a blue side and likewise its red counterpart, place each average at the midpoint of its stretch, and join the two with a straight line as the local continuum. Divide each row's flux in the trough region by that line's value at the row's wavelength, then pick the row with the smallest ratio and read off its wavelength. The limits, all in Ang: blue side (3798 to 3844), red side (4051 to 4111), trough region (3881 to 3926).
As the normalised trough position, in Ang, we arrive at 3887.59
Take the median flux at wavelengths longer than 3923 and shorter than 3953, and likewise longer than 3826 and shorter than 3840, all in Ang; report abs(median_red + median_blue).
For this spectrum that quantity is 16.3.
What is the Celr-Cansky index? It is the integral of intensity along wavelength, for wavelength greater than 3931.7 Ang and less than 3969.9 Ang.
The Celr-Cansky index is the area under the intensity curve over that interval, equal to 322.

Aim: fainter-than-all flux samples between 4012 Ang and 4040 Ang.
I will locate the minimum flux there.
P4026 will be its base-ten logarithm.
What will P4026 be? 1.14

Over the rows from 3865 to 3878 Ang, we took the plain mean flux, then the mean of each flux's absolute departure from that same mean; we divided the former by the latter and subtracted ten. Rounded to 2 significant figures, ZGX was 13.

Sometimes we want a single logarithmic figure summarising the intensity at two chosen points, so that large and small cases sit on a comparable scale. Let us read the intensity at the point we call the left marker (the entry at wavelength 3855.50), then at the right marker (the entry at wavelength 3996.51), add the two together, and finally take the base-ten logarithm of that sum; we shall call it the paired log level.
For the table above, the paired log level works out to 1.39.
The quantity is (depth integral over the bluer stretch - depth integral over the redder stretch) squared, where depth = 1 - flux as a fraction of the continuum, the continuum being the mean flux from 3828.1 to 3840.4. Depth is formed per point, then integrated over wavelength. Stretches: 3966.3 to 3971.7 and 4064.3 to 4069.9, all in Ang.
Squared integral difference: 55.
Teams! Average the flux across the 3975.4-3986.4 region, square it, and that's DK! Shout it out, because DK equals 170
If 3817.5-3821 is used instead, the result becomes 103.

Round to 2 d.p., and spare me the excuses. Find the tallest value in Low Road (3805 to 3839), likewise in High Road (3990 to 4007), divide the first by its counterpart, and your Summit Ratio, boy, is 0.87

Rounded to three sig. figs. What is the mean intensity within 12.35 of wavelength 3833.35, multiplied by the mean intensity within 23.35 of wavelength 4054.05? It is 125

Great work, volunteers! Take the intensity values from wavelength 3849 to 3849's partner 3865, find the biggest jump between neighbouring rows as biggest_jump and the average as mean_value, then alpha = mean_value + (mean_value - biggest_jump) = 21.1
